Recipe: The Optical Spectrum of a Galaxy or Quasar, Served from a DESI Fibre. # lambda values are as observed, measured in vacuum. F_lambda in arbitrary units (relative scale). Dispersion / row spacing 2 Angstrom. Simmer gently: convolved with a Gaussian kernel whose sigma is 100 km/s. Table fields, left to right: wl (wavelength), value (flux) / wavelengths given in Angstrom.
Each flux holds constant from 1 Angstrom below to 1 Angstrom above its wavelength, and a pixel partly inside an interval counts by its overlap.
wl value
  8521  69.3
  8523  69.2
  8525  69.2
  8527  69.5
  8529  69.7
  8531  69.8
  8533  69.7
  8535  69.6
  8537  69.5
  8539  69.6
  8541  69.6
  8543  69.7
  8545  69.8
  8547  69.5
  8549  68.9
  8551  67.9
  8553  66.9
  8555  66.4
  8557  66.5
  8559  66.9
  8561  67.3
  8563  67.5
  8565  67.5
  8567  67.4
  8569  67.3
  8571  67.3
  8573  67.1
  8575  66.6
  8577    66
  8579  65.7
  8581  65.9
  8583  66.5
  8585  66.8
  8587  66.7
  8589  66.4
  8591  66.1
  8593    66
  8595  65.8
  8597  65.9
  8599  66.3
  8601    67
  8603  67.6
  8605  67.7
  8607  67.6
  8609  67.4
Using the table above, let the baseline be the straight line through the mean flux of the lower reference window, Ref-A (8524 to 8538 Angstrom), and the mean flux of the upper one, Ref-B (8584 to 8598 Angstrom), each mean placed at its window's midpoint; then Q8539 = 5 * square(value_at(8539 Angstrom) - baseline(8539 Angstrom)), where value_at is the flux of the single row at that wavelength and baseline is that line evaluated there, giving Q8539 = 1.1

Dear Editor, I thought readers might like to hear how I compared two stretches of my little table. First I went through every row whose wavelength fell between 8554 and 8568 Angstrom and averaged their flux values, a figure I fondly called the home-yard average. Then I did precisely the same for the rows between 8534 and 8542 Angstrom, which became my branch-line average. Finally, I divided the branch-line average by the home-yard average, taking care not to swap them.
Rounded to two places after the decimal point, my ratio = 1.04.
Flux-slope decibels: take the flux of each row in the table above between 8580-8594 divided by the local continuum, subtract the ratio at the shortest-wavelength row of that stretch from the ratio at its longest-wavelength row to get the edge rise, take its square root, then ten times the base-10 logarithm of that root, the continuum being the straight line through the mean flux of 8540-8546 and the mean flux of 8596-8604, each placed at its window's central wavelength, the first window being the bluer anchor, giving -9.9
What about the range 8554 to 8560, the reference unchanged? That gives -10.0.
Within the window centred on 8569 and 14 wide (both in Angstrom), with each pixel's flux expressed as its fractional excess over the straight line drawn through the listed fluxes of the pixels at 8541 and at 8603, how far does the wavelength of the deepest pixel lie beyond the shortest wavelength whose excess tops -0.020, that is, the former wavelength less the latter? 10 Angstrom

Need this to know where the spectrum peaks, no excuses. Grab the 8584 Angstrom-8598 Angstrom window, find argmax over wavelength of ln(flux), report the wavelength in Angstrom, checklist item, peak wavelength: 8585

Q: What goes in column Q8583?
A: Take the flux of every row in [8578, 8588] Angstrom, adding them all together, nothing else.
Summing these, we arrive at 332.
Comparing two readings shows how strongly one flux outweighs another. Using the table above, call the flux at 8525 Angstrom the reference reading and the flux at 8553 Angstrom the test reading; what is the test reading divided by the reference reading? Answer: 0.967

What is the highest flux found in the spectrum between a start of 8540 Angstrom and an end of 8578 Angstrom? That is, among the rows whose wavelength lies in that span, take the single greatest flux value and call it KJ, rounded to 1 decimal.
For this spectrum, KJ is 69.8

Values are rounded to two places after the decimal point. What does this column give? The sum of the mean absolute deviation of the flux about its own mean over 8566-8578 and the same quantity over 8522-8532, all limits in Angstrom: 0.66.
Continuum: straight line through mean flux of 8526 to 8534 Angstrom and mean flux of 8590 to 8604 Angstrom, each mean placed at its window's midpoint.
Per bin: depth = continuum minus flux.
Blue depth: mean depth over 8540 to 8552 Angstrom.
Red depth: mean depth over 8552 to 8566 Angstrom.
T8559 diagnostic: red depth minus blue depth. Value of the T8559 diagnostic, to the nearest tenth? 1.6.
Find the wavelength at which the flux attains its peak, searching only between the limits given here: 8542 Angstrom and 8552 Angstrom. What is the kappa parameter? 8545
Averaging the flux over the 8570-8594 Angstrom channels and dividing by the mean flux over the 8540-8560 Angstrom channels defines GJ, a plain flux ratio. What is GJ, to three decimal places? 0.974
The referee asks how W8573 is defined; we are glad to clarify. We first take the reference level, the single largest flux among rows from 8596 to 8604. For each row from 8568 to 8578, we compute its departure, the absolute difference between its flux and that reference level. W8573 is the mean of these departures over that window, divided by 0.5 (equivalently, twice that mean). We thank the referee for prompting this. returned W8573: 1.5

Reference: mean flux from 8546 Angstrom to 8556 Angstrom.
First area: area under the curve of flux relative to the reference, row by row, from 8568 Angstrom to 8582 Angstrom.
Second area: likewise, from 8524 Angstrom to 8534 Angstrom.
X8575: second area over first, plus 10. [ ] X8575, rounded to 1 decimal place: 10.7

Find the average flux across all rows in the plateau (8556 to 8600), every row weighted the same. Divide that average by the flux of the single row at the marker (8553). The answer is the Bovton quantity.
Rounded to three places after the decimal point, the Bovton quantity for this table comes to 0.996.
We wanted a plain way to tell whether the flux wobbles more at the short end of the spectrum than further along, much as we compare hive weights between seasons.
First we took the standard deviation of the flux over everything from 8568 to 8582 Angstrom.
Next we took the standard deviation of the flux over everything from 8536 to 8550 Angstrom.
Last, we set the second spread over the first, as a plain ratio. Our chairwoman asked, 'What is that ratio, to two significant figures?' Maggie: 0.42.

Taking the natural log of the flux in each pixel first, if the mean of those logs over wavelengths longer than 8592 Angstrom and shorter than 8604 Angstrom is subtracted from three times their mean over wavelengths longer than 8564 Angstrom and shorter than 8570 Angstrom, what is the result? 8.44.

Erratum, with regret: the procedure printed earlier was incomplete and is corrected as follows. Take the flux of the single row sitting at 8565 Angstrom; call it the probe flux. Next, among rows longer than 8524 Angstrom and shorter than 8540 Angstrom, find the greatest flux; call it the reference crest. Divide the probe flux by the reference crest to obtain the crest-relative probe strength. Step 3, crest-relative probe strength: 0.967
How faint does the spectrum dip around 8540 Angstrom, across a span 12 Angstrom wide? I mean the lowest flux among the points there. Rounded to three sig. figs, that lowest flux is 69.5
